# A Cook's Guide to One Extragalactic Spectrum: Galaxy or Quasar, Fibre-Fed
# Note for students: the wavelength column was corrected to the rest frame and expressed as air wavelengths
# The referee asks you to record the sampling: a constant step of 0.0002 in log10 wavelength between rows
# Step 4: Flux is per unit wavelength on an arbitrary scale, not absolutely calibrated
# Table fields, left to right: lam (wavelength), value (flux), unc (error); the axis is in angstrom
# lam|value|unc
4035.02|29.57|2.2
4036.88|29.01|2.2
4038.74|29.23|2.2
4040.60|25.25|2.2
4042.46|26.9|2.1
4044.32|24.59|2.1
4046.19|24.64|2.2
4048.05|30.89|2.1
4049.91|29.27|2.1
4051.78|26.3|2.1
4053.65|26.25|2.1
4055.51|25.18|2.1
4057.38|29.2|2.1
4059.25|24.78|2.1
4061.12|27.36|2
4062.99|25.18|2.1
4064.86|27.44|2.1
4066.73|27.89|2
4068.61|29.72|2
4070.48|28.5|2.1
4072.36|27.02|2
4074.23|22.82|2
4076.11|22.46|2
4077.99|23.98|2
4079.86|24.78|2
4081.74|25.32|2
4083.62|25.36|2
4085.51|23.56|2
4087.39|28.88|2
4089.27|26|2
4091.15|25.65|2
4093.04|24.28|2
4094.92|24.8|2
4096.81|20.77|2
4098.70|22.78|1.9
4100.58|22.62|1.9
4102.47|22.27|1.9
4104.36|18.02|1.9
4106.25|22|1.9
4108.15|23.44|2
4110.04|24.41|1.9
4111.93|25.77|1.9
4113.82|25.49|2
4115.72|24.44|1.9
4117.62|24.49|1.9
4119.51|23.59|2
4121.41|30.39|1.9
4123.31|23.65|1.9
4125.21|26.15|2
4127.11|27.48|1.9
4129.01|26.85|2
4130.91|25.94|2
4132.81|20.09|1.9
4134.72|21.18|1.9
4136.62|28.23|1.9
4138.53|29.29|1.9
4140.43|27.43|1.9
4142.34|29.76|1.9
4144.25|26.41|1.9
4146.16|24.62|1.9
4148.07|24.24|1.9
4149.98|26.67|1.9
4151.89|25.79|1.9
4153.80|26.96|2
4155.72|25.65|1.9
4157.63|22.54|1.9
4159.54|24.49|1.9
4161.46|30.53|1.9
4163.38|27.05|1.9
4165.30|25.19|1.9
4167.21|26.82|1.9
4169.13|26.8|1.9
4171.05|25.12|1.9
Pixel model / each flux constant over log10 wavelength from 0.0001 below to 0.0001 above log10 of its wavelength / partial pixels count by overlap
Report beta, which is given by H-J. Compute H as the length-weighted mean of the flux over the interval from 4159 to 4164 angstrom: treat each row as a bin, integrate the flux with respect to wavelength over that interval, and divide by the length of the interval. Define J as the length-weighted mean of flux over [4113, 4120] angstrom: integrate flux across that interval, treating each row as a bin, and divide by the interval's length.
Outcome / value 3.0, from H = 28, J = 24.5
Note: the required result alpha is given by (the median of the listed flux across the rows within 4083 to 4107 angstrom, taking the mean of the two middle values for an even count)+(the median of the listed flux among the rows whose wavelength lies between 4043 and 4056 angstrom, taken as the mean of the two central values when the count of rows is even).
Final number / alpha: 49.8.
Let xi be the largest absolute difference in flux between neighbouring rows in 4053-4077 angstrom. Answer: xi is 4.4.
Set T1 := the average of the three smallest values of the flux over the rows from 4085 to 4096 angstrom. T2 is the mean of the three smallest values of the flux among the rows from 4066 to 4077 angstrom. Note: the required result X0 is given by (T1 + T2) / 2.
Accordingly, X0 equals 24.2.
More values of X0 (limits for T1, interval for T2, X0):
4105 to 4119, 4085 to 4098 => 23.1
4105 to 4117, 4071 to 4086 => 23.1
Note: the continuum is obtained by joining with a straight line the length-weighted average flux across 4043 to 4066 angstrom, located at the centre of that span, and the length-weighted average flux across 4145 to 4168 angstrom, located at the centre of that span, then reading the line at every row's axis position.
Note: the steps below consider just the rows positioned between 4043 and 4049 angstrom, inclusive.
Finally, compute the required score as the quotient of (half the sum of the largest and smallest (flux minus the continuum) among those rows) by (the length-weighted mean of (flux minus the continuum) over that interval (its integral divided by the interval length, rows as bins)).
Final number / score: -8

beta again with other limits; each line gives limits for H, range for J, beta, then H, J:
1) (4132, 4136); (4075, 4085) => -3.0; 21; 24.3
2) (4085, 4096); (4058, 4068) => -1.2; 26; 26.7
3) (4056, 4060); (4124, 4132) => 0.5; 27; 26.4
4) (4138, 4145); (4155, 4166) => 2.3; 28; 25.9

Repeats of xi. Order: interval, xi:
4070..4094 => 5.3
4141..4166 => 6.0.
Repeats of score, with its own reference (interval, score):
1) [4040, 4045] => 1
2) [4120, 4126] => 3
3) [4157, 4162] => -4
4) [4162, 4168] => 0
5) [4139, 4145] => 1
